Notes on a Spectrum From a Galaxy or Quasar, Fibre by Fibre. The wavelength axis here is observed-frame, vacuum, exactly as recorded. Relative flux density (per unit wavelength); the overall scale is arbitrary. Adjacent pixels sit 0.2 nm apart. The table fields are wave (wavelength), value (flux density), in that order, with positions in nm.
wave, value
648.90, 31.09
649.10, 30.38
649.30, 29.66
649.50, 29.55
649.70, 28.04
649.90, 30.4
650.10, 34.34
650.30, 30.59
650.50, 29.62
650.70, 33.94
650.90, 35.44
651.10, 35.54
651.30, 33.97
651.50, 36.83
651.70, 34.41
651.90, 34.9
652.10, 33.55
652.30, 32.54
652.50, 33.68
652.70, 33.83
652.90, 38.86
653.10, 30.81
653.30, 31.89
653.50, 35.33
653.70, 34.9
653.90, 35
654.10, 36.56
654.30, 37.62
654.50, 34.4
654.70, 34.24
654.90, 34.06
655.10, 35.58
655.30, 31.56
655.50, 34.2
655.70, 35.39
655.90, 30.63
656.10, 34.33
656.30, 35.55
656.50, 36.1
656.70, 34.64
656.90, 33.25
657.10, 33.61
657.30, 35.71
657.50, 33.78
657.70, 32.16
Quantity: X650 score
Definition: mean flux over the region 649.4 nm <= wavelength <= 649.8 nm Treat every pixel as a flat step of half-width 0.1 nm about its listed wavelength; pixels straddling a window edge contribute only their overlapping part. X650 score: 28.8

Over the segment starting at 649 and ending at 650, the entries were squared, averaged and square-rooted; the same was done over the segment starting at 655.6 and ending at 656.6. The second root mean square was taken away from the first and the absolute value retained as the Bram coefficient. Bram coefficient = 4.8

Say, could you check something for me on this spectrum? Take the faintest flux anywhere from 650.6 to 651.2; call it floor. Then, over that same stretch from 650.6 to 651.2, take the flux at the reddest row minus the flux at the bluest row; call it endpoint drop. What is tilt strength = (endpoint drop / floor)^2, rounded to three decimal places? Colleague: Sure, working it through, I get 0.002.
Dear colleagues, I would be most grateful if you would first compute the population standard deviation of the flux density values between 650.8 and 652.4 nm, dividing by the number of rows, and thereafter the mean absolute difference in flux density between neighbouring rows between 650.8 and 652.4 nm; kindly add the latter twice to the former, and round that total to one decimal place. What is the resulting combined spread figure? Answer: 4.0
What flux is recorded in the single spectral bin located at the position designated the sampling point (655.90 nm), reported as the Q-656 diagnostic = 30.63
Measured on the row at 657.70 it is 32.16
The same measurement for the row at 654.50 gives 34.4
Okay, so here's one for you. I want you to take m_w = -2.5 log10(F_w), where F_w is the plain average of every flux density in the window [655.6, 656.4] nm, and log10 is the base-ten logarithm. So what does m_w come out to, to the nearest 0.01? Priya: -3.83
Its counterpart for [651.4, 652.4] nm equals -3.84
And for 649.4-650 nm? -3.67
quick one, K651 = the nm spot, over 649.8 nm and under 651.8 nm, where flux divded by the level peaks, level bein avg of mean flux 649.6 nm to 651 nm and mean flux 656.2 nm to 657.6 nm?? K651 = 651.50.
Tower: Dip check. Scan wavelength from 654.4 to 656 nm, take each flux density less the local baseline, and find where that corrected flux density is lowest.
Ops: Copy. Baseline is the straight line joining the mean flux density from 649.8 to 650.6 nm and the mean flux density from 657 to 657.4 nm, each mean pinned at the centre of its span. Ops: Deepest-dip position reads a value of 655.90 nm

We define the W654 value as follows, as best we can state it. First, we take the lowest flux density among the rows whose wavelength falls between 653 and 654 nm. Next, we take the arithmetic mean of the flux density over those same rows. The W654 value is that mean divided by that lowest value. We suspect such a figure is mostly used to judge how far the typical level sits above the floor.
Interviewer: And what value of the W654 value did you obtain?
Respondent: 1.09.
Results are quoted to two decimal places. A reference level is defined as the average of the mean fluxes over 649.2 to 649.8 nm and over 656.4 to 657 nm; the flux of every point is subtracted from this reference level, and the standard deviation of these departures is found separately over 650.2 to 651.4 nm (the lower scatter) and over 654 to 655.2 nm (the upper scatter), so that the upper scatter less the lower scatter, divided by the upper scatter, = -0.73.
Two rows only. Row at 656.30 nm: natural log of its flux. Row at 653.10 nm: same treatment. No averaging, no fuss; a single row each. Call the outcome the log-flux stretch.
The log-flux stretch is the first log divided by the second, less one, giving 0.042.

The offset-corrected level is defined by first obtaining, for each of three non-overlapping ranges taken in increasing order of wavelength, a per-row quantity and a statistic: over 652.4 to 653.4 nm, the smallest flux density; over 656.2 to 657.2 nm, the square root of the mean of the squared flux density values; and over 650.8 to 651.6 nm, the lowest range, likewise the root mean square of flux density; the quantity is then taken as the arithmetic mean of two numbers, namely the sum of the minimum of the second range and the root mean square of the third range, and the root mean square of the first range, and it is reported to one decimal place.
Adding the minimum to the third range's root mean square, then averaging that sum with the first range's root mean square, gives 50.5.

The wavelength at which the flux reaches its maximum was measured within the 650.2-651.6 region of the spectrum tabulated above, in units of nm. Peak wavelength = 651.50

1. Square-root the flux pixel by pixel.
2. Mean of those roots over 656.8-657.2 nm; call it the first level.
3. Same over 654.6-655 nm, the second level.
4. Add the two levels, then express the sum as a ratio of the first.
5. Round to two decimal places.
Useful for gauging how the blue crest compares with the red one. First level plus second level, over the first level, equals 2.01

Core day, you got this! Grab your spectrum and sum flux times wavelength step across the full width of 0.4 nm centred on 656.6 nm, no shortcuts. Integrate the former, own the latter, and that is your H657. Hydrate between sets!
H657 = 14.15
